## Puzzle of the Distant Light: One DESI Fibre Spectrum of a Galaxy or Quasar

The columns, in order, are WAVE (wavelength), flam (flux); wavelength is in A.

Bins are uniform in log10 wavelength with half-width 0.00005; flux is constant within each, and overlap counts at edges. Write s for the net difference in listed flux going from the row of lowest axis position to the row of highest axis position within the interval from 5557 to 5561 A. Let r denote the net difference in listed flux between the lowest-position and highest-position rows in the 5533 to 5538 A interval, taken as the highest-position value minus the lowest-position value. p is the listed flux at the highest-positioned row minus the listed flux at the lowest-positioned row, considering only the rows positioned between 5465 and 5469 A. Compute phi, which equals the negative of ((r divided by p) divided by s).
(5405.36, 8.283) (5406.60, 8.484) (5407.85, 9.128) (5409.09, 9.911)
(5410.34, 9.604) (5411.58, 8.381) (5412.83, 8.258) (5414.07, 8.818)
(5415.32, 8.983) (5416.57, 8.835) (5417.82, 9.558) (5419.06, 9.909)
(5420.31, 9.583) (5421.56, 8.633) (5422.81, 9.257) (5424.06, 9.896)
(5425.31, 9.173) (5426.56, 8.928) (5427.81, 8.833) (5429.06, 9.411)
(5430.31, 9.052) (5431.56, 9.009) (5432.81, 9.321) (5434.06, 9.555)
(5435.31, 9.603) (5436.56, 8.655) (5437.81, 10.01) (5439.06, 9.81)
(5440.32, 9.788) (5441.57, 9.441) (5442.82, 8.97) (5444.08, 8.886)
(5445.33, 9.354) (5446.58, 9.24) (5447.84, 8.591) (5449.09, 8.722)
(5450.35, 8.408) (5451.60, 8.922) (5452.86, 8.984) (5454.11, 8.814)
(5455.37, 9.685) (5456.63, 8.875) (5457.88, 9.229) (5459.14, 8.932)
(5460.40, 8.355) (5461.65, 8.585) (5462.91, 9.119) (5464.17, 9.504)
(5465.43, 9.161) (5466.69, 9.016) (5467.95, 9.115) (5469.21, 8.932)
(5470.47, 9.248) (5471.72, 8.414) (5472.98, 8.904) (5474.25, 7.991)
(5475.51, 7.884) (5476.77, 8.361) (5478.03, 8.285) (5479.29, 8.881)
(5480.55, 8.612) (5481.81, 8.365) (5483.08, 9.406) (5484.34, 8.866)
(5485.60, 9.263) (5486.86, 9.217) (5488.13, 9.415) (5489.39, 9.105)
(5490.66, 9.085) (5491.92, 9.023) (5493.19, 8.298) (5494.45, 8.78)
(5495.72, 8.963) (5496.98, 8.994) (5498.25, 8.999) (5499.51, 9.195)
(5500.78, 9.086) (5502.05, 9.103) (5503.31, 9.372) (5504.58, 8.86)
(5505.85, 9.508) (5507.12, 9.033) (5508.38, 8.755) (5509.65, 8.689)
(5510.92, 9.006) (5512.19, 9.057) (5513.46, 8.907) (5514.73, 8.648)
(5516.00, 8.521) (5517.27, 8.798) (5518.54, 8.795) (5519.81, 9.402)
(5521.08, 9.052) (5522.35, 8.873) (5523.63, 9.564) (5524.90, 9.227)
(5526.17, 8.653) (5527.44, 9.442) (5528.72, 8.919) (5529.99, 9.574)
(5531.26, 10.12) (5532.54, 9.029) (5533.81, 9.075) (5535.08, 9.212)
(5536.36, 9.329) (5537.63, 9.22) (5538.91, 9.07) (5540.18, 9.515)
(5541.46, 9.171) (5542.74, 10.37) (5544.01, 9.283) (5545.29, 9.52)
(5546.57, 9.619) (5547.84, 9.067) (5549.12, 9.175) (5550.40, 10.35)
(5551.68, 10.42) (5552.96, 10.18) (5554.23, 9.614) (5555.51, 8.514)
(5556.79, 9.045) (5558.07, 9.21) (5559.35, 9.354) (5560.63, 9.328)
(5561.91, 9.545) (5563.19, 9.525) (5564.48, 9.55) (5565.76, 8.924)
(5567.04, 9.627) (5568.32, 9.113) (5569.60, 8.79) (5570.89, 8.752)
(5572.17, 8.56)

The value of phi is 27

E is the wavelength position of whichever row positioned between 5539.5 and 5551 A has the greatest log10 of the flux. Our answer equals 5542.74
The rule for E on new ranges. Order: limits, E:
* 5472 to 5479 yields 5472.98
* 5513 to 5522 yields 5519.81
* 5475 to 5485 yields 5483.08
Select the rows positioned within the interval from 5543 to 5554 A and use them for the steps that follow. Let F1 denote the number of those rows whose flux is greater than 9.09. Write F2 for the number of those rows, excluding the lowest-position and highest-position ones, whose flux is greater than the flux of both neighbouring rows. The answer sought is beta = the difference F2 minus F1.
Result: -5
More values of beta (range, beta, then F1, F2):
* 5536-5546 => -5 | 7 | 2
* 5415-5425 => -4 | 5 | 1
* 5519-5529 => -2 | 4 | 2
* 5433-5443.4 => -4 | 6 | 2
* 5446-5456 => 0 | 2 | 2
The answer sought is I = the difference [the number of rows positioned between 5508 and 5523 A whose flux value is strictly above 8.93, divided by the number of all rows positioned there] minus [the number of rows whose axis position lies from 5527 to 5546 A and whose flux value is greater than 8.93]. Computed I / -14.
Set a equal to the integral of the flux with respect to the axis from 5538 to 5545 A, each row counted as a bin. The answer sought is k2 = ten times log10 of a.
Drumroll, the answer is 18.2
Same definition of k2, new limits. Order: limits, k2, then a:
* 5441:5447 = 17.4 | 55.1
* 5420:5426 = 17.5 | 55.7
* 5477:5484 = 17.8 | 60.9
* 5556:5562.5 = 17.8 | 60.3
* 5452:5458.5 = 17.7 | 59.2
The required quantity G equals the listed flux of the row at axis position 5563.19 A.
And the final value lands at 9.525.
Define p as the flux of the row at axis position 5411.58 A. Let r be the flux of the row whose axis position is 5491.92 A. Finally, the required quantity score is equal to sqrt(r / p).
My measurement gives 1.04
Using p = 8.381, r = 9.023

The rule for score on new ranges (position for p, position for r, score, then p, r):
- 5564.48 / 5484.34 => 0.96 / 9.55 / 8.866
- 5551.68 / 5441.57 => 0.95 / 10.42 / 9.441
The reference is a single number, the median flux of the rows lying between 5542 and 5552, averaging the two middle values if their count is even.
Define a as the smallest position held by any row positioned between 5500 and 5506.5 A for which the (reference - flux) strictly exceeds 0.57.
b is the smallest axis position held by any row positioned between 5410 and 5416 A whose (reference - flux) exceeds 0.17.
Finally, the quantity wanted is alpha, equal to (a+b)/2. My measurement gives 5458.1 A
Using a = 5504.58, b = 5411.58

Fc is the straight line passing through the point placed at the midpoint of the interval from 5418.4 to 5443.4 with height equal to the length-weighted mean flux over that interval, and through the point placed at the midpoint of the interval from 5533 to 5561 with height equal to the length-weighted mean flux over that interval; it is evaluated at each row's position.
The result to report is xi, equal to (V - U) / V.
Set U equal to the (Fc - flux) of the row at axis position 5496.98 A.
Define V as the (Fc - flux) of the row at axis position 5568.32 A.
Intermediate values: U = 0.4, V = 0.34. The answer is -0.2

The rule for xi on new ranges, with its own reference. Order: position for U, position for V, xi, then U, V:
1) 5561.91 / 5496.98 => 1.2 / -0.1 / 0.40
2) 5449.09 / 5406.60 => 0.2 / 0.6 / 0.84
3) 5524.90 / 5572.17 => 0.8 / 0.2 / 0.90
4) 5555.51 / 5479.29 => -0.9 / 0.9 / 0.50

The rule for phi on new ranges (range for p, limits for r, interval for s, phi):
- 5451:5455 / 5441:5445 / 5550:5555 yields 7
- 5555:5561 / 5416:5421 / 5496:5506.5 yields -2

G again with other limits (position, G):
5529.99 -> 9.574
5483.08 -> 9.406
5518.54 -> 8.795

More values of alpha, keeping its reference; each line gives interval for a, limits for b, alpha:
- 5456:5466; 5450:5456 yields 5453.5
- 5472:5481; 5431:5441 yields 5452.3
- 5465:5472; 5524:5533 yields 5497.1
